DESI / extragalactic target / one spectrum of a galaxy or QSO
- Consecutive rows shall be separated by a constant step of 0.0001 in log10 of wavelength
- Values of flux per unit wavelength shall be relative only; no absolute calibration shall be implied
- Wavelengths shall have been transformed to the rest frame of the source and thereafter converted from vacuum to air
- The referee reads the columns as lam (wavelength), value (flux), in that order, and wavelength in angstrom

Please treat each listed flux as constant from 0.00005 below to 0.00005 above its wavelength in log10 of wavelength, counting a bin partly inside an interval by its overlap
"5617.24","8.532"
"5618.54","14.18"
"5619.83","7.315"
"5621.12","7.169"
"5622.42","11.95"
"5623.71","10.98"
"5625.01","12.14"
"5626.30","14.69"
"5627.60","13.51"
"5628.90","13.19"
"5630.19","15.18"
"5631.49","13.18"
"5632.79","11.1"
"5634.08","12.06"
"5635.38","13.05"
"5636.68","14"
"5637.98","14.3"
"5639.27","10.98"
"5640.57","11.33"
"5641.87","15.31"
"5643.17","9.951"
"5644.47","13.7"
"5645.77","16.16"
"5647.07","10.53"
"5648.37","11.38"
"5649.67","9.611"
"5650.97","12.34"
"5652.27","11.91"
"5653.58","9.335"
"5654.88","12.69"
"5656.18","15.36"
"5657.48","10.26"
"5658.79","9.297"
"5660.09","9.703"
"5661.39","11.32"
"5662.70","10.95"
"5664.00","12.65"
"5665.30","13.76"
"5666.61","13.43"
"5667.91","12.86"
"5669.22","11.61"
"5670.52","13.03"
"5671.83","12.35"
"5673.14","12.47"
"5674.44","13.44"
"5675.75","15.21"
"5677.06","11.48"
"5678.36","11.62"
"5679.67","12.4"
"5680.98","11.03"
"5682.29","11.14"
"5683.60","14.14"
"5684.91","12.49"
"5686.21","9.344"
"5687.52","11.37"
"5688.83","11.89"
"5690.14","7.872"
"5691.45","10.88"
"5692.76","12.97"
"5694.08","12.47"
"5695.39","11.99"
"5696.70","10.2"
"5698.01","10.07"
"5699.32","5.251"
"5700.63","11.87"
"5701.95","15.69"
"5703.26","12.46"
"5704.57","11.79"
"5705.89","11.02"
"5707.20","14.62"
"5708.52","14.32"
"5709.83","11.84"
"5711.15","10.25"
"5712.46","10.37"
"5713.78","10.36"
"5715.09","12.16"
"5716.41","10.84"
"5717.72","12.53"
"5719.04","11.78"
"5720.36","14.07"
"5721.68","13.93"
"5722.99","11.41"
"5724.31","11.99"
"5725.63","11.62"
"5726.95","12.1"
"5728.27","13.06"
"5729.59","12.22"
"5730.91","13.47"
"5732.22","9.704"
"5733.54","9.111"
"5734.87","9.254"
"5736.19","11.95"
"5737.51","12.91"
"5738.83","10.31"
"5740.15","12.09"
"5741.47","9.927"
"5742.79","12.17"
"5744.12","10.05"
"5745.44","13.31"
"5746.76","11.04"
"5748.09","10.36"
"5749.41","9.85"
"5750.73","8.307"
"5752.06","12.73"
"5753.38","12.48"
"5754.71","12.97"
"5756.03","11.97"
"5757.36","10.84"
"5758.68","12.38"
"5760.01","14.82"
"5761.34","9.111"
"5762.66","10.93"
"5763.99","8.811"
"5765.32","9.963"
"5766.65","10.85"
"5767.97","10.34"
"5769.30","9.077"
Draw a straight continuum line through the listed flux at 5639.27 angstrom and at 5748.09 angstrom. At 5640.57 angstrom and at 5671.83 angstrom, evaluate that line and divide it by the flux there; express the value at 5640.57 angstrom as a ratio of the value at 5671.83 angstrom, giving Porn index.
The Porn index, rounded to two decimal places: 1.11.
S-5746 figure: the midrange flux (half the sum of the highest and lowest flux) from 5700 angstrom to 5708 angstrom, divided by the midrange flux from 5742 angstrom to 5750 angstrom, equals 1.15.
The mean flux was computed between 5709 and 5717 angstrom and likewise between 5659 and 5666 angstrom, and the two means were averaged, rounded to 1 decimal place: 11.3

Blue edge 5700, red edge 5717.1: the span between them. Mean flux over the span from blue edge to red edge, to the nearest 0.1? 12.1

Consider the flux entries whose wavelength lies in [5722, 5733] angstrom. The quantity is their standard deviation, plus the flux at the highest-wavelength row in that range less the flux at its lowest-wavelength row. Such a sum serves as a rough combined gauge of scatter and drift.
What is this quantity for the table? -0.6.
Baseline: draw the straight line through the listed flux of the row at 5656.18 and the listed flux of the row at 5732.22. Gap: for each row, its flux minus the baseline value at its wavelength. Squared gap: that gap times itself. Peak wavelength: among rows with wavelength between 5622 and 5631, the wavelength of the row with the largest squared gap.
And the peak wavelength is 5623.71 angstrom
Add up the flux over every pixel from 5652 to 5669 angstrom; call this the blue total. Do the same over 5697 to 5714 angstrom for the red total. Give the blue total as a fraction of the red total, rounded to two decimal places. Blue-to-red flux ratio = 1.02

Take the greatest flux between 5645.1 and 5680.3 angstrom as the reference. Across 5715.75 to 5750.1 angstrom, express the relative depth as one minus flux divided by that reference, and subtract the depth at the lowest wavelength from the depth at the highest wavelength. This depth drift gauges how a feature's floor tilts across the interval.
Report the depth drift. 0.06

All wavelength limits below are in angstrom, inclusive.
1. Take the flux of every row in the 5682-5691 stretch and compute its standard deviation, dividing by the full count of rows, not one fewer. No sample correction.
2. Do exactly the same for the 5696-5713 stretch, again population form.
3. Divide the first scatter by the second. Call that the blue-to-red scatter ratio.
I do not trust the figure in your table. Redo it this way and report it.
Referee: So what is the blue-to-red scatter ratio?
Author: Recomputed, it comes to 0.8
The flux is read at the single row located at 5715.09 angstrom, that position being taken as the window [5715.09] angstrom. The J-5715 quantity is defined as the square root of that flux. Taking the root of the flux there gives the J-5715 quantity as 3.49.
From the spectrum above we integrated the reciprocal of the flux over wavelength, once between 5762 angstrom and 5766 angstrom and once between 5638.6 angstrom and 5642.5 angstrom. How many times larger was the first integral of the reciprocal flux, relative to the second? 1.28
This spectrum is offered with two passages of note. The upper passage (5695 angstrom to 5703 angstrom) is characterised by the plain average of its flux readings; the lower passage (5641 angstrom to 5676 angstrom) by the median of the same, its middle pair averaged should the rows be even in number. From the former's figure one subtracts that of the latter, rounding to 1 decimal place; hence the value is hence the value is -1.5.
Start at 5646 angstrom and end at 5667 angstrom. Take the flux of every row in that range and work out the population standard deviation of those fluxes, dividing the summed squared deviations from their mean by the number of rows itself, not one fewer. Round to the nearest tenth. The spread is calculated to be 1.7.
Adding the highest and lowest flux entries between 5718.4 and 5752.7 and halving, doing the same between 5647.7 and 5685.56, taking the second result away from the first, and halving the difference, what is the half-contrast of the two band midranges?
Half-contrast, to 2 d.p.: -0.57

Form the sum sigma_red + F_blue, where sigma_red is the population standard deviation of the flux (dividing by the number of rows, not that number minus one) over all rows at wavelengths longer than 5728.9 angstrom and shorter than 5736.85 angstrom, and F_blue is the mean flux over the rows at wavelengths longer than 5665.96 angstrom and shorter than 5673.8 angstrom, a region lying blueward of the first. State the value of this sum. 14.3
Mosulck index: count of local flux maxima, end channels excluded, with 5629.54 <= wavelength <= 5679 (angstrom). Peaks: 10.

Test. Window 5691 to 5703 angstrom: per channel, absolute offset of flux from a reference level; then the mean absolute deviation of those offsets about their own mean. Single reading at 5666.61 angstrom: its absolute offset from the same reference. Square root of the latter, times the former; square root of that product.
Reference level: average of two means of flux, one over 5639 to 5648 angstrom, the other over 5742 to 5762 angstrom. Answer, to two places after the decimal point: 1.33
